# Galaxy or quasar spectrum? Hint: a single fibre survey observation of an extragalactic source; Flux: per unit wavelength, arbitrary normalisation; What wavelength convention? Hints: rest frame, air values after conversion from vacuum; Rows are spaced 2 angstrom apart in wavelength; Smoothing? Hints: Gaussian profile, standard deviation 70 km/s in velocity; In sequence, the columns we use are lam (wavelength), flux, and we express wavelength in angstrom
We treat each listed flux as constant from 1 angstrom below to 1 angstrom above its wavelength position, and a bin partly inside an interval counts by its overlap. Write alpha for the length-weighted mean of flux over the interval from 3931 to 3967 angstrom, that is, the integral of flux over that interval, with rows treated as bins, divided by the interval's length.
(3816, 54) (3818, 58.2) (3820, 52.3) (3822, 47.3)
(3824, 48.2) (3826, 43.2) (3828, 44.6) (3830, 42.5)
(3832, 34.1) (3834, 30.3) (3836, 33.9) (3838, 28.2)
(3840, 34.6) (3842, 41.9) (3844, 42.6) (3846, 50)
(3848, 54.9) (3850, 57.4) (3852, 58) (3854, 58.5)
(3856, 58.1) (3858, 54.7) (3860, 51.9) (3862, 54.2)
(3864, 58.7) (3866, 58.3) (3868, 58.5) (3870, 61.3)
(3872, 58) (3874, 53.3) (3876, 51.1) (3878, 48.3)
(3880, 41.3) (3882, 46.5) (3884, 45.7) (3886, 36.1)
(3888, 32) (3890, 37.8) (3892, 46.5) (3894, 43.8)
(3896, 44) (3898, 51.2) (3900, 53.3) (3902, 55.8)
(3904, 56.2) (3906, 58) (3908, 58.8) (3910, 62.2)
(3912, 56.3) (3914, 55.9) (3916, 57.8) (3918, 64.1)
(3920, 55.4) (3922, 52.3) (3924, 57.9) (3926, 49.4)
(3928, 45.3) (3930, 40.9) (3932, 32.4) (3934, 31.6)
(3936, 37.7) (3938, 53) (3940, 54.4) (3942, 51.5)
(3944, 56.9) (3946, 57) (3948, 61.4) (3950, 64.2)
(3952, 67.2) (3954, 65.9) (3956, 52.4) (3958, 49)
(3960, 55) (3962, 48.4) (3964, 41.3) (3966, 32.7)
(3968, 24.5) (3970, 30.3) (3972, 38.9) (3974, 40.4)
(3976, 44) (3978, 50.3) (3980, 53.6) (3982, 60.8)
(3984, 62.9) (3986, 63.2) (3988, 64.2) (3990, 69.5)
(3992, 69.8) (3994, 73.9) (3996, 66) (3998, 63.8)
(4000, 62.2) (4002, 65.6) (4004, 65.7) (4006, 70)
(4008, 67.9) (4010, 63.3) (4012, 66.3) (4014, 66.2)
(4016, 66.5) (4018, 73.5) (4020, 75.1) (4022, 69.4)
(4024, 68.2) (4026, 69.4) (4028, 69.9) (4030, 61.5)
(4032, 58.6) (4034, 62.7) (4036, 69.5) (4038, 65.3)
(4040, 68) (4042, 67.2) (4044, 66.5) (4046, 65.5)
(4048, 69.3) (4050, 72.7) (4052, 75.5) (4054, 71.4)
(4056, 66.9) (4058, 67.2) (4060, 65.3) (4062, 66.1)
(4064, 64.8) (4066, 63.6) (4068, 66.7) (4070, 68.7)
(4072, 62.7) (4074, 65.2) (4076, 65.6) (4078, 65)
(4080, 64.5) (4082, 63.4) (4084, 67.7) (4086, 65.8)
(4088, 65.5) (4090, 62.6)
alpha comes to 50.7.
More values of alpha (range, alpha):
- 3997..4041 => 66.8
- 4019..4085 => 66.9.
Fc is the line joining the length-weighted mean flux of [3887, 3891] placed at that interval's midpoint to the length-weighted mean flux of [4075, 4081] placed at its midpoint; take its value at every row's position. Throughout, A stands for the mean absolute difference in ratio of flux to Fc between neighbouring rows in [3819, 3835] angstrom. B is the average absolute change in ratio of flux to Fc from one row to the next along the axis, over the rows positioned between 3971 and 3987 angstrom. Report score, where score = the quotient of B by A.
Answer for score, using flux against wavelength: 0.40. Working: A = 0.160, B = 0.064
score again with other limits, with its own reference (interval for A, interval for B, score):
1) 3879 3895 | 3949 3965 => 0.85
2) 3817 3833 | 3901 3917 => 0.28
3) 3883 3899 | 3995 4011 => 0.33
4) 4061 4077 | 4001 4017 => 1.09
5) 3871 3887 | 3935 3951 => 0.69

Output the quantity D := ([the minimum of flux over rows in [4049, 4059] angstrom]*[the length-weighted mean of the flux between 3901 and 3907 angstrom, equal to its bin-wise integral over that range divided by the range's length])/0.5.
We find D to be 7582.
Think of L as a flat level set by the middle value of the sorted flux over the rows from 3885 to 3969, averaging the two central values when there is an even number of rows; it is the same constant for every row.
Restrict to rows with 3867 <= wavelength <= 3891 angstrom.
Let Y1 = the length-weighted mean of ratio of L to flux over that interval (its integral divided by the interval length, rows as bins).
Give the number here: 1.15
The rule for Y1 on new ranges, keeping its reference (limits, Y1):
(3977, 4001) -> 0.84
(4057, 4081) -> 0.81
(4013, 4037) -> 0.78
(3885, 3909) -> 1.15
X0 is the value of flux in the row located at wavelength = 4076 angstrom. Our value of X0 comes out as 65.6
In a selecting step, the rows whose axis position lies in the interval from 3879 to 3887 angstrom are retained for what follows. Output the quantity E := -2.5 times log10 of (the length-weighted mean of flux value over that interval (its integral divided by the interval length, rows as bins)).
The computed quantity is -4.07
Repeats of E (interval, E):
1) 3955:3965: -4.23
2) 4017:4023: -4.65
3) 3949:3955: -4.55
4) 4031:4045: -4.54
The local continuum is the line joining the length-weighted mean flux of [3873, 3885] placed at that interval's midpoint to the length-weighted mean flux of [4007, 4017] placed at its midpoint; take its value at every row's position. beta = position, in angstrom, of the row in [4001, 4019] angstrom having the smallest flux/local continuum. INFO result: 4010 angstrom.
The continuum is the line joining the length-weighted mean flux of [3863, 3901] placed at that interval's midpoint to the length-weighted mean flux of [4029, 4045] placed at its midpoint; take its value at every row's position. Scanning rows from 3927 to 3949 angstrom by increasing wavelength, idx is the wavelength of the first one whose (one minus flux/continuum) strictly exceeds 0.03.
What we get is 3928 angstrom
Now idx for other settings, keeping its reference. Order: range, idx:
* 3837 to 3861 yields 3838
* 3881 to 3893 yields 3882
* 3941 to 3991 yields 3942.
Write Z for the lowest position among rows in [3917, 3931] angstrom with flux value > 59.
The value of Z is 3918 angstrom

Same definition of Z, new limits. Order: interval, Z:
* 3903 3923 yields 3910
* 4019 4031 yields 4020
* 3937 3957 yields 3948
